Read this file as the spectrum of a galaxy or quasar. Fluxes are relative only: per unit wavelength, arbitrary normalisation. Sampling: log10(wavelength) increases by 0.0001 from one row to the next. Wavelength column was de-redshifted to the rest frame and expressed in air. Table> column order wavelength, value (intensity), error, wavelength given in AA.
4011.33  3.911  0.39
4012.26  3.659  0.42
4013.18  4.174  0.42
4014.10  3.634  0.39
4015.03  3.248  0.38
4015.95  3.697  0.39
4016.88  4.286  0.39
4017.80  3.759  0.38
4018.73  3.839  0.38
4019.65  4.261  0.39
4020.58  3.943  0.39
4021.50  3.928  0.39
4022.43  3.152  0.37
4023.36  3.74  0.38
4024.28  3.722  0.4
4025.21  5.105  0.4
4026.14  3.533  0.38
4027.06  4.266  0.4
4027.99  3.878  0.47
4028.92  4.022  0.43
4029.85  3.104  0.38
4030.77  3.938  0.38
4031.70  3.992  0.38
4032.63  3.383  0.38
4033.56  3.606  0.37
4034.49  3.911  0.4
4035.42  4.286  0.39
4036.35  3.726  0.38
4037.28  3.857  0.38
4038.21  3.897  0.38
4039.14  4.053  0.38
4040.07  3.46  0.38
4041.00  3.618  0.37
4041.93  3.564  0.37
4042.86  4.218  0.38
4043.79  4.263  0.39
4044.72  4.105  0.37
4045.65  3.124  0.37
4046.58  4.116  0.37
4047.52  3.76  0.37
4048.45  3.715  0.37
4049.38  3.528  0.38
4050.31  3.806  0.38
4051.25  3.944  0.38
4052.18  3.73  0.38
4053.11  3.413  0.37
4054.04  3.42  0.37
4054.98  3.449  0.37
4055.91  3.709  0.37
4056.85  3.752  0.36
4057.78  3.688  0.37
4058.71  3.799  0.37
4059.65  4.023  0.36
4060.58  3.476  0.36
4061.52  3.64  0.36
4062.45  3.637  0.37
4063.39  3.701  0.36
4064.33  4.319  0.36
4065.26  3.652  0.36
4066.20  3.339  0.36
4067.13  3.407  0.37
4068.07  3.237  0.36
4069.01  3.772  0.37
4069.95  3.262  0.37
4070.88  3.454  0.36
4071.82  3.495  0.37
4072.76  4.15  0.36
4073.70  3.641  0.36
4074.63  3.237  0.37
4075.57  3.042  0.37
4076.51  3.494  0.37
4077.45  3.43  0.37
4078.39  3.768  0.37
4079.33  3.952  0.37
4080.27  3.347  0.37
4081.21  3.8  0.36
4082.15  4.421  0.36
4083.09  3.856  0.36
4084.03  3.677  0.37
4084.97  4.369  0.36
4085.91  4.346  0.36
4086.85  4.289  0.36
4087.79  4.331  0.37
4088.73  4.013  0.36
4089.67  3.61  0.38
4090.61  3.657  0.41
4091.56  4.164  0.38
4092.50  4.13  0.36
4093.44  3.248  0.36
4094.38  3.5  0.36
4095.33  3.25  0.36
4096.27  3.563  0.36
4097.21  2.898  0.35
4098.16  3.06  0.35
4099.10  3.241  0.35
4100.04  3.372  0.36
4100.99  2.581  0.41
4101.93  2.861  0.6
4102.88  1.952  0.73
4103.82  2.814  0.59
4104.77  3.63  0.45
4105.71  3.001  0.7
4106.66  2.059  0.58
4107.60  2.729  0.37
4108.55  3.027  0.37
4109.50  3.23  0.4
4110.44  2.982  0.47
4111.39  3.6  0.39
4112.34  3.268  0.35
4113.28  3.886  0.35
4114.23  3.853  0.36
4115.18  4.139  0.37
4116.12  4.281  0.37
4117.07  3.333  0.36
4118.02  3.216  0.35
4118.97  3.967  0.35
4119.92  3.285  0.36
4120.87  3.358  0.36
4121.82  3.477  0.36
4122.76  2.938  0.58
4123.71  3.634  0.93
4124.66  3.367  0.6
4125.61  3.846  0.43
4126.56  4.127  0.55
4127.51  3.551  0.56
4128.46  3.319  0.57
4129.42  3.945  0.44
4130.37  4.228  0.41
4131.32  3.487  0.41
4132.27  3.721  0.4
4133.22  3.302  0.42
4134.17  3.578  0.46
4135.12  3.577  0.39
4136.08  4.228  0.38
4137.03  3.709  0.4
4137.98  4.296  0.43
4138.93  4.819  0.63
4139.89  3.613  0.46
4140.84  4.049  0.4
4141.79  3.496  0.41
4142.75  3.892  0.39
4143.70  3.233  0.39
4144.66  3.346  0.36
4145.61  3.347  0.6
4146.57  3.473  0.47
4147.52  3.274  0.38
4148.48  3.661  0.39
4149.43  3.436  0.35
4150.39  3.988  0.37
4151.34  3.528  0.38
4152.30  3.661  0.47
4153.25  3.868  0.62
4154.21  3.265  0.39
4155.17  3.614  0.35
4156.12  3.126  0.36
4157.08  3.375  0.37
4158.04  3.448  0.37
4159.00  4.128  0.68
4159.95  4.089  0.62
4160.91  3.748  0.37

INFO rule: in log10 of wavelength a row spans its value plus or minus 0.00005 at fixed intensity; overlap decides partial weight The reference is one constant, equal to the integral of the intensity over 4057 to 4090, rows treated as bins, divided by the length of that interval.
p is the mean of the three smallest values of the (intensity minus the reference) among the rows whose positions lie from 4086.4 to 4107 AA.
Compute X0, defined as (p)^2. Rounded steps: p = -1.54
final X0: 2.37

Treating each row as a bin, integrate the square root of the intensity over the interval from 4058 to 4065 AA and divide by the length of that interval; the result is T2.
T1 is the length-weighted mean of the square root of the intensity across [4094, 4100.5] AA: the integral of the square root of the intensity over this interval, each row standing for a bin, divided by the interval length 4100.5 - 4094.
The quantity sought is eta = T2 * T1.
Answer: 3.52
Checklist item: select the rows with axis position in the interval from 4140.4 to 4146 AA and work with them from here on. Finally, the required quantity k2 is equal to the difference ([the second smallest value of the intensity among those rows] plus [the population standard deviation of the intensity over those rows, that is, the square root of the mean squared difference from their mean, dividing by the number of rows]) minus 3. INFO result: 0.65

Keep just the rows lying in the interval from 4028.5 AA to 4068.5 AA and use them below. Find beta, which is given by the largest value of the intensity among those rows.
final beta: 4.319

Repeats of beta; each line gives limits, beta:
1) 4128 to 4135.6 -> 4.228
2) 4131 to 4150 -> 4.819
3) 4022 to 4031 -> 5.105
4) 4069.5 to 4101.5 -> 4.421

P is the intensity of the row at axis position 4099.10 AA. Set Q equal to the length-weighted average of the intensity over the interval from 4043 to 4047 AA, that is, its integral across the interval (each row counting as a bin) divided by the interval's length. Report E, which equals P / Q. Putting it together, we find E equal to 0.82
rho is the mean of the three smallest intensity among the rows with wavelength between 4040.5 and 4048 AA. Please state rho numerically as 3.44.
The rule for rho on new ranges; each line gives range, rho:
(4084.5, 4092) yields 3.76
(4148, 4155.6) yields 3.41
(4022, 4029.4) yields 3.47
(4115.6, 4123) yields 3.15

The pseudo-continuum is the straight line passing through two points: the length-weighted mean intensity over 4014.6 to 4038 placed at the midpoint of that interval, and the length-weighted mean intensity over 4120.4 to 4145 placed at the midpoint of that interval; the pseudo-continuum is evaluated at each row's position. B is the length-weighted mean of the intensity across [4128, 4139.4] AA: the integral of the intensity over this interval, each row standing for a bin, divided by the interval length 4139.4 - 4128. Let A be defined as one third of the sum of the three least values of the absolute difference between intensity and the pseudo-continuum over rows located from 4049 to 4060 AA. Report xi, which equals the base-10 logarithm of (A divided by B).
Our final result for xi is -2.2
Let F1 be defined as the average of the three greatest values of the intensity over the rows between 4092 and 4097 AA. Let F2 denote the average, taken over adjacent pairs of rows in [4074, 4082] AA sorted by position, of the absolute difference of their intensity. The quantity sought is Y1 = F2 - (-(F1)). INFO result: 4.1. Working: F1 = 3.7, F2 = 0.33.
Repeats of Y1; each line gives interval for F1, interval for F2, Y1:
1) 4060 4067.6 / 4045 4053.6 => 4.2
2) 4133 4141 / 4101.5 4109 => 5.2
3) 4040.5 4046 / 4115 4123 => 4.6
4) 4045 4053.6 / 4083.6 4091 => 4.2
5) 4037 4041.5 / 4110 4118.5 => 4.3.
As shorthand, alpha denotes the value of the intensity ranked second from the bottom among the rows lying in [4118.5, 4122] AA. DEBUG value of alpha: 3.358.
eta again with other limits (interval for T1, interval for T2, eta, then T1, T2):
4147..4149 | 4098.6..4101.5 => 3.27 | 1.87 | 1.75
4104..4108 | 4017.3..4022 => 3.34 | 1.68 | 1.99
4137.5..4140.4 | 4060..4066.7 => 3.95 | 2.06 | 1.92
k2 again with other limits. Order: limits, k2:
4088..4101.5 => 0.34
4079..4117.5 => -0.34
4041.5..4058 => 0.71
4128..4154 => 0.65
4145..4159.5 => 0.54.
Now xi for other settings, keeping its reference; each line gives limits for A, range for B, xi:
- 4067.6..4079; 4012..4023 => -1.8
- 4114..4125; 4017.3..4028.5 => -1.4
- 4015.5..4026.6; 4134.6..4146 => -1.8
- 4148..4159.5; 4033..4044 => -2.1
